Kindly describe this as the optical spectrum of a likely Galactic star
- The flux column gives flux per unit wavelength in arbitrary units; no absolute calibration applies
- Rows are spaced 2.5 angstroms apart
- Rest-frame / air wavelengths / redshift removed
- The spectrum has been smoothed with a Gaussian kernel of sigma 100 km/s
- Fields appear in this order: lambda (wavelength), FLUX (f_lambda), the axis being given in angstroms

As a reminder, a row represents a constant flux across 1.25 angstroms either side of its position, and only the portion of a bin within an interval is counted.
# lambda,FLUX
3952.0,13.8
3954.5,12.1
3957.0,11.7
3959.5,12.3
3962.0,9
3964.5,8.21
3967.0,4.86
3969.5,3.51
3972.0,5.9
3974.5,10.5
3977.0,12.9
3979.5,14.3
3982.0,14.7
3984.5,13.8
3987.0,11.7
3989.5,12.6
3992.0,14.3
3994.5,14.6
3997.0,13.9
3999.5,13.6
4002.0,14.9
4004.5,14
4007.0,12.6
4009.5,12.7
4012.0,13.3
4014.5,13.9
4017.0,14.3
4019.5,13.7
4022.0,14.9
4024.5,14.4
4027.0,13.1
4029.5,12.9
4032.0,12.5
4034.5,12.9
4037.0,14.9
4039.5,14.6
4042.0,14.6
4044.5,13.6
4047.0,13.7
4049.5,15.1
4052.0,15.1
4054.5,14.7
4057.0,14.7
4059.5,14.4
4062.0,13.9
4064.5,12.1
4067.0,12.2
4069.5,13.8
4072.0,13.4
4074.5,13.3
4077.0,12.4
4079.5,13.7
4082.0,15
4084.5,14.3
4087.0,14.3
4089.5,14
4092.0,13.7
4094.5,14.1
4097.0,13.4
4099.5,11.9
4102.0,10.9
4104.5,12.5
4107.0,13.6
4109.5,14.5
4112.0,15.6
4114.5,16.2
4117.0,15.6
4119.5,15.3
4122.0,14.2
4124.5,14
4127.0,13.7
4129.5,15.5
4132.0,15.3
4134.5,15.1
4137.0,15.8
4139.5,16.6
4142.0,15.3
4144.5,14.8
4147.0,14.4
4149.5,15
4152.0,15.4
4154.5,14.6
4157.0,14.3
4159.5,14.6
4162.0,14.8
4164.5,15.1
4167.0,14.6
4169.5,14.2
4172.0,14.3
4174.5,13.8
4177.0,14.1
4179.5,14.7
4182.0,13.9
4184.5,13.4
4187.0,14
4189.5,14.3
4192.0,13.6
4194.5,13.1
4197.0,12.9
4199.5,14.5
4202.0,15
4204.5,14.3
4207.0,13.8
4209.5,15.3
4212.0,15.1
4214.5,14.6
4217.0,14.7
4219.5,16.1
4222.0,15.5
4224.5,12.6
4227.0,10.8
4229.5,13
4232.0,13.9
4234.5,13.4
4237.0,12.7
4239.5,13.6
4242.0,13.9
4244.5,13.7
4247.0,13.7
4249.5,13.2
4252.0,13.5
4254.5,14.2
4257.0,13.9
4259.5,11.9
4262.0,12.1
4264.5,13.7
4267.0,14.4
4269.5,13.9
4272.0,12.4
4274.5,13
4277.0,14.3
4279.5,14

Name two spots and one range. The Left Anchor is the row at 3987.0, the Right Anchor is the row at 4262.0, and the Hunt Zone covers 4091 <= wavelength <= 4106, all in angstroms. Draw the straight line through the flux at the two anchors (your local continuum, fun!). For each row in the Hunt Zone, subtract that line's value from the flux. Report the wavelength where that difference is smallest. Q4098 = 4102.0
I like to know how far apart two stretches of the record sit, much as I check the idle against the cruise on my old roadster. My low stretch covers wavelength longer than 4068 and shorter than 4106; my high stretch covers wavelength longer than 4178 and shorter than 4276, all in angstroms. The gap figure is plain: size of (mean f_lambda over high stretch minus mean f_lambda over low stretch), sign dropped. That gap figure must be 0.4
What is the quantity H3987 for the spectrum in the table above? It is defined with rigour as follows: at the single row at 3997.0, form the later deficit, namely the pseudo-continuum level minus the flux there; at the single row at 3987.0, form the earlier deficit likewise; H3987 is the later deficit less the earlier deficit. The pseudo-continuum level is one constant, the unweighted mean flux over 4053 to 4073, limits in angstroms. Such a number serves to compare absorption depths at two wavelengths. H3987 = -2.2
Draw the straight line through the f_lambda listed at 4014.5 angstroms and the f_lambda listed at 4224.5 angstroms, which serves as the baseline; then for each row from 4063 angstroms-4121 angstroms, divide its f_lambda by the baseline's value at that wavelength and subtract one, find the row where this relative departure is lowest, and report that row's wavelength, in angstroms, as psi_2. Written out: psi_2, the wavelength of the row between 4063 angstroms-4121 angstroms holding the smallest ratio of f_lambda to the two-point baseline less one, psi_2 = 4102.0 angstroms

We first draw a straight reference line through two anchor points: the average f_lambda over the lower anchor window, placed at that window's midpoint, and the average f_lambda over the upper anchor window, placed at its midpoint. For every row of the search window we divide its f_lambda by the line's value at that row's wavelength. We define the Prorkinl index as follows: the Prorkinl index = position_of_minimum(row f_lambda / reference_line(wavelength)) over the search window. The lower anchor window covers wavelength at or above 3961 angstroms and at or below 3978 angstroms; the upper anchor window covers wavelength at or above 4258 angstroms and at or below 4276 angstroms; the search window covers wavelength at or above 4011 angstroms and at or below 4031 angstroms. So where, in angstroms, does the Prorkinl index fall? 4029.5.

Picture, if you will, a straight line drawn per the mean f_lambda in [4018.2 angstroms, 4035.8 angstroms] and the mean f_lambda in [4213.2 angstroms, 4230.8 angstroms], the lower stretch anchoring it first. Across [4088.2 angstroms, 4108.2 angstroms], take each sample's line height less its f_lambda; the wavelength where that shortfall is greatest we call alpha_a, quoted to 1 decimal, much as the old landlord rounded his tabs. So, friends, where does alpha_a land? 4102.0 angstroms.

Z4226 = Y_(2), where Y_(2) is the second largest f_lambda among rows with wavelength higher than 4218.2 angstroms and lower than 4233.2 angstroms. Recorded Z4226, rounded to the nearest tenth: 15.5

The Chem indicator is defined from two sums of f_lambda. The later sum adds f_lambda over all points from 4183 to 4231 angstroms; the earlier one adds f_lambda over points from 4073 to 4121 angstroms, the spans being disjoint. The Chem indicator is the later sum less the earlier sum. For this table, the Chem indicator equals 2.3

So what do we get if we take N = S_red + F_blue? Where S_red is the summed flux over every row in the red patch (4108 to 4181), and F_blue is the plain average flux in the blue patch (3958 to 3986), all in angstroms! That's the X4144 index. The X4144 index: 441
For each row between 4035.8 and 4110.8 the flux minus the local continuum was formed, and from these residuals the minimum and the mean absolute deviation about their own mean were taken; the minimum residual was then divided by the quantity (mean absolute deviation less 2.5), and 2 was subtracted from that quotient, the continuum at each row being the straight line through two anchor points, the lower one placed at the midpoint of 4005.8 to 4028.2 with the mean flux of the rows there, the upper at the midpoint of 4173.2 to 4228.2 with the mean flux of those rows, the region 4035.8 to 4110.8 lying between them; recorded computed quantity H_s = -0.2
